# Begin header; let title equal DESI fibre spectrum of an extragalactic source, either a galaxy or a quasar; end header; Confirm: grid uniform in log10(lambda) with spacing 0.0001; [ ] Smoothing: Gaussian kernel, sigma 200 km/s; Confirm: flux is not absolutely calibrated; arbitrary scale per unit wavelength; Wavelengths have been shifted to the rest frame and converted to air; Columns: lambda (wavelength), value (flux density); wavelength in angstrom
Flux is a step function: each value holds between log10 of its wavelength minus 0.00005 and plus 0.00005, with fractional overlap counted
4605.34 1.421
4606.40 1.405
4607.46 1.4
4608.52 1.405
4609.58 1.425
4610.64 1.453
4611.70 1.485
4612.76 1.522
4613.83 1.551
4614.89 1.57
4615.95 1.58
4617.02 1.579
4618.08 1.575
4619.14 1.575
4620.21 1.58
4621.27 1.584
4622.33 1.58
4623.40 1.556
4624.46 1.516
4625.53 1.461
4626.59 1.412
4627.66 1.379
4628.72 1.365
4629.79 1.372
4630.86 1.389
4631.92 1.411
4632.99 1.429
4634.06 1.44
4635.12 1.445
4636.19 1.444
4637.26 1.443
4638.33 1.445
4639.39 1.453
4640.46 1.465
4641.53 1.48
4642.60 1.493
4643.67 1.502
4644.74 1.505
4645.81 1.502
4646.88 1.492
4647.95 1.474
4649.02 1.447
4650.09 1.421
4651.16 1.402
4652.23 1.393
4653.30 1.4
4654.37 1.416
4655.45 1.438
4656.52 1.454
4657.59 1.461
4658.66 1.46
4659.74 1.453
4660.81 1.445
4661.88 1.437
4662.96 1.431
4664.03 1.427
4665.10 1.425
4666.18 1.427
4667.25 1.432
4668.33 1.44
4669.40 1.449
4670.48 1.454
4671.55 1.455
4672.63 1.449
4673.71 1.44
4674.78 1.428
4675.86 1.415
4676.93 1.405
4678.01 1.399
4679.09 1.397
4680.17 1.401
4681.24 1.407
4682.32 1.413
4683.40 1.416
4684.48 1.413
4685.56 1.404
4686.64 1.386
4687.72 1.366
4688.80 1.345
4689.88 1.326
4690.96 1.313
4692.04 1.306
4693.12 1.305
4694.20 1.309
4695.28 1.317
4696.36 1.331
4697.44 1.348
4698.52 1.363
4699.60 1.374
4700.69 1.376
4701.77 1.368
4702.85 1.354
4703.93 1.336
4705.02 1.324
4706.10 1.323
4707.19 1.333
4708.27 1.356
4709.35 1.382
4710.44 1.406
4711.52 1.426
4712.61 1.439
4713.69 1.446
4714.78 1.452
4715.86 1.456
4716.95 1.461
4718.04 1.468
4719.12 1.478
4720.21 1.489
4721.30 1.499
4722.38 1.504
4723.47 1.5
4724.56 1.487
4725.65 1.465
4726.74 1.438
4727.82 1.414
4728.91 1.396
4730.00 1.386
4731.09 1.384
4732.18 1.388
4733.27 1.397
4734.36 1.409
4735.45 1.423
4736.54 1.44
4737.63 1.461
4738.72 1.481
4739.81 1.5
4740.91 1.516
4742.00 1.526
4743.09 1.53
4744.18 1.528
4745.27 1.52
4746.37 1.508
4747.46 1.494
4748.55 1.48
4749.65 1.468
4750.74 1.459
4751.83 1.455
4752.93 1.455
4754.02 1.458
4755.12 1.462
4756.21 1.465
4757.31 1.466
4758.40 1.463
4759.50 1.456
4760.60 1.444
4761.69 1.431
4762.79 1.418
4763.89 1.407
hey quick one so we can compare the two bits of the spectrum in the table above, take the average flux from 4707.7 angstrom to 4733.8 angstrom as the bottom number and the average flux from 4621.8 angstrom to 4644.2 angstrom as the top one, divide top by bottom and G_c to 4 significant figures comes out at 1.009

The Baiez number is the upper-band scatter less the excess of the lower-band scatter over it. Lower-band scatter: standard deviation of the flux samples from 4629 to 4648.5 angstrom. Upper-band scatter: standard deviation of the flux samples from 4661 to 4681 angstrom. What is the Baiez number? 0.00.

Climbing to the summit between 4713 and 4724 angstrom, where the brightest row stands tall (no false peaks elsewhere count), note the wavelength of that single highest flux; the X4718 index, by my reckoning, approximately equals 4722.38 angstrom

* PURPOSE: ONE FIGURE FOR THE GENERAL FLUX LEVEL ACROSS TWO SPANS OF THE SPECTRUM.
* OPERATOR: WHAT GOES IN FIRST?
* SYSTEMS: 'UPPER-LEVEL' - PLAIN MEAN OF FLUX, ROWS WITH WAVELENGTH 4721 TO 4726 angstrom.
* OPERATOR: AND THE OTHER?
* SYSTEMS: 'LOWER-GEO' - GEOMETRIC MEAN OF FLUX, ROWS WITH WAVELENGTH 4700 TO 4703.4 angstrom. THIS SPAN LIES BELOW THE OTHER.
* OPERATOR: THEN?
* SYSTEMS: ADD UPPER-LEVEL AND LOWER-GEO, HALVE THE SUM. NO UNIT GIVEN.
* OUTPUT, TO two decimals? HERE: 1.43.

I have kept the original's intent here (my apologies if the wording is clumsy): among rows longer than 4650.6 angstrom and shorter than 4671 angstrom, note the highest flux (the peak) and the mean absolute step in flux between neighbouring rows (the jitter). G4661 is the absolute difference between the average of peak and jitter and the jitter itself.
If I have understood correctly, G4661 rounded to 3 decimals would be 0.727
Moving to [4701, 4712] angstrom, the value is 0.705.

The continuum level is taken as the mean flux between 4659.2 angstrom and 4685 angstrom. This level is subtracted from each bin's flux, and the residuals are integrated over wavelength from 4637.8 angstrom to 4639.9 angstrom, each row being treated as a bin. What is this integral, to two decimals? 0.05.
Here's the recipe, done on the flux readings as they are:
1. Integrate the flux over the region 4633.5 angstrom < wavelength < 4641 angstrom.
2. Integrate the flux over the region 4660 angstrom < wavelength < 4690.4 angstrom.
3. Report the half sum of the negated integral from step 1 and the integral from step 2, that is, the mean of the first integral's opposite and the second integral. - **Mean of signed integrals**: 16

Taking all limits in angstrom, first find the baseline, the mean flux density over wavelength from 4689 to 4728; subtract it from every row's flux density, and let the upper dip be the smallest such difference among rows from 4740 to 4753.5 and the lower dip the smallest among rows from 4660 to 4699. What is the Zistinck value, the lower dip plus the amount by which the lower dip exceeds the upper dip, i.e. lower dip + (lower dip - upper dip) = -0.24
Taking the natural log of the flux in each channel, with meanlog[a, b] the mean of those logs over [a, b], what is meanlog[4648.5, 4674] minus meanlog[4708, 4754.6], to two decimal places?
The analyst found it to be -0.01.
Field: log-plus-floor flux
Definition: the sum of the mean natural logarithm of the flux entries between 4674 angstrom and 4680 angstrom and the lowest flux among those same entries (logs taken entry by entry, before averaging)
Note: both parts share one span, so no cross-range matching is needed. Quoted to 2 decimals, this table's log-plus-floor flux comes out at 1.74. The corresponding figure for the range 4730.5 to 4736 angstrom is 1.72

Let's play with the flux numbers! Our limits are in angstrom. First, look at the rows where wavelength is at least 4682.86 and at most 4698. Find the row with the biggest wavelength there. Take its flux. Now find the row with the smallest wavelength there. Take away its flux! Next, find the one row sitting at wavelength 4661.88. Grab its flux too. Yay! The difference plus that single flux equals 1.37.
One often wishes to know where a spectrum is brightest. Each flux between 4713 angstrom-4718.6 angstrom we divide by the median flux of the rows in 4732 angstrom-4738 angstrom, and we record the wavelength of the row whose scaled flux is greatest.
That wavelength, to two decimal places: 4718.04 angstrom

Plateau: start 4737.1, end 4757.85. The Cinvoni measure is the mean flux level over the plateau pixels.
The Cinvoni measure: 1.49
